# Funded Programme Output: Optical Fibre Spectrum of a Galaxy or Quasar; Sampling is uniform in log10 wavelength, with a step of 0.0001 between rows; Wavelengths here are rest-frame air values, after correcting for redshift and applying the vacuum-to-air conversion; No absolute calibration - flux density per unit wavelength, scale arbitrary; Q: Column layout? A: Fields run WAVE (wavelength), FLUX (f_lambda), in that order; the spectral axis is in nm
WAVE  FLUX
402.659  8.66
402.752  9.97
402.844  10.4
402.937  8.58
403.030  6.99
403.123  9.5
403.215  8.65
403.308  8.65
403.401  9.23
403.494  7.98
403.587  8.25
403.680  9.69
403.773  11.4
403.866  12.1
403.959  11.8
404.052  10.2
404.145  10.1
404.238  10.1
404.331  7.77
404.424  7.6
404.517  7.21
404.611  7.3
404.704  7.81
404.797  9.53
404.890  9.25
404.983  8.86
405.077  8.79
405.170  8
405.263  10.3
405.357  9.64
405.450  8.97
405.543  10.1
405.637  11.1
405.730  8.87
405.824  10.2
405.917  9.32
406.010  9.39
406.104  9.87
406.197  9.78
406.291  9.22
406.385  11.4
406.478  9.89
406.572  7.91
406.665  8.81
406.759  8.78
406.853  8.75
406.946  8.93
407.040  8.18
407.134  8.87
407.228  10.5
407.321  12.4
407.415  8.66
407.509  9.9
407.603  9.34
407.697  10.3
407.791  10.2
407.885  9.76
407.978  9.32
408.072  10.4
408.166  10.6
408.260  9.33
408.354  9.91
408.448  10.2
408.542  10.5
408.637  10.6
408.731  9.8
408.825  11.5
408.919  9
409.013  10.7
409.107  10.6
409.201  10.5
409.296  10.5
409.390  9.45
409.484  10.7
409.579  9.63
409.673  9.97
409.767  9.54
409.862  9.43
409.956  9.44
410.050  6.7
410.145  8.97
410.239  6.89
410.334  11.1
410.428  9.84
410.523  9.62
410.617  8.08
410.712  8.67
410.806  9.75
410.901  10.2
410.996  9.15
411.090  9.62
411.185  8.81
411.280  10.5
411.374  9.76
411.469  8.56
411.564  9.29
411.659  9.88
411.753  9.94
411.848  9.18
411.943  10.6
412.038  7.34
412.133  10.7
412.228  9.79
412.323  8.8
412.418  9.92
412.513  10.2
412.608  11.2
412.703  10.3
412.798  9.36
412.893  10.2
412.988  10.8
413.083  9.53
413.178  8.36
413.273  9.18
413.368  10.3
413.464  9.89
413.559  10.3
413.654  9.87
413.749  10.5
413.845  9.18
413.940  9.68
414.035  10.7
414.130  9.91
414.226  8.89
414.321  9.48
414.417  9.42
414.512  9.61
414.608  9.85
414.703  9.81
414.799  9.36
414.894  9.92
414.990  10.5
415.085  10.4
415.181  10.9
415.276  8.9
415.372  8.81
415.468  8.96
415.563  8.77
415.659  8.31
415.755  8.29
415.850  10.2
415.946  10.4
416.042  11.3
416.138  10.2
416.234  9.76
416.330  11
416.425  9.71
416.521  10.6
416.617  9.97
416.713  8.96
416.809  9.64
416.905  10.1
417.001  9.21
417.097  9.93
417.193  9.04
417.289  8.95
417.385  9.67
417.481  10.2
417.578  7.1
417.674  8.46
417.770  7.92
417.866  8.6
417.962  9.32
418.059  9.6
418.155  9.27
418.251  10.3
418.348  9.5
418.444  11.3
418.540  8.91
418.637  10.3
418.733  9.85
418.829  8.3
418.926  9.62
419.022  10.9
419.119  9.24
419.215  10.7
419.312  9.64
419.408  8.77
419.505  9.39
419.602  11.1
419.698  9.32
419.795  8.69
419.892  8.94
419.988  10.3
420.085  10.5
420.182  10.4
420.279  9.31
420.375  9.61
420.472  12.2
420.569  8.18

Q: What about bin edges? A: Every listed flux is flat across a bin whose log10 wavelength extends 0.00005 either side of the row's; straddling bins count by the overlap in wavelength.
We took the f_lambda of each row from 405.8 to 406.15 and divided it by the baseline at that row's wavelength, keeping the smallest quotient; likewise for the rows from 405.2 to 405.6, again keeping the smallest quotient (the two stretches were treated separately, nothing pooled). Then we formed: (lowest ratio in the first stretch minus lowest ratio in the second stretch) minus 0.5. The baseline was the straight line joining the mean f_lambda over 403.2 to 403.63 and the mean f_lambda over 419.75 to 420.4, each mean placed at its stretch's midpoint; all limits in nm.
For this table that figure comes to -0.464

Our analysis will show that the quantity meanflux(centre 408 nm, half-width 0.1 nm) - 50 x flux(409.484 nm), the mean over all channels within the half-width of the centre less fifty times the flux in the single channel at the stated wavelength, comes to -525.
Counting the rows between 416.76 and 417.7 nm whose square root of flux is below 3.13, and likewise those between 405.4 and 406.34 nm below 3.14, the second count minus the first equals -1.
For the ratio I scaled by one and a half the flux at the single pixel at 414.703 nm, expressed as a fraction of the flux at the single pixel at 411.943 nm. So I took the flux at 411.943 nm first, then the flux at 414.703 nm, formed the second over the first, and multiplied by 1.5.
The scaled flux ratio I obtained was 1.39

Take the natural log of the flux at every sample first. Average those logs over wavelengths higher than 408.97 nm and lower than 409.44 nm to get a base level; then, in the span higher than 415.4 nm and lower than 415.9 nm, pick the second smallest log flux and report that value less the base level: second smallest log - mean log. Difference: -0.22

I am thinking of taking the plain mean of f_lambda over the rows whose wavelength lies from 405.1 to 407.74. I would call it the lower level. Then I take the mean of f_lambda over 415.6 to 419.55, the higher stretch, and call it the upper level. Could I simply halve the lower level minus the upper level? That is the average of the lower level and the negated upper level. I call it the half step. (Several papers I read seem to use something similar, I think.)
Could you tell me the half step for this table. 0.0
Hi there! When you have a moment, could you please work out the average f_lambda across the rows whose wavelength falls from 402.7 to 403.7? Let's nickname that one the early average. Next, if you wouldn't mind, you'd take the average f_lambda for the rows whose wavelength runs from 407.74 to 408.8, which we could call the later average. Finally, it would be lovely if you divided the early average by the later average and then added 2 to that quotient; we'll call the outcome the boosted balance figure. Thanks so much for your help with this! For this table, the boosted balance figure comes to 2.88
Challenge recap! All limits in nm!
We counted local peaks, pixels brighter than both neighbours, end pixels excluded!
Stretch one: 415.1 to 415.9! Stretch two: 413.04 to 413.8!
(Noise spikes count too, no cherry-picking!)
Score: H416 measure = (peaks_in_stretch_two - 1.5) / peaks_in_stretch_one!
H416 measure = 0.50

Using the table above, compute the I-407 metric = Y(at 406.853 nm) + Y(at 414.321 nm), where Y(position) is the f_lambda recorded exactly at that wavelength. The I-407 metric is 18.2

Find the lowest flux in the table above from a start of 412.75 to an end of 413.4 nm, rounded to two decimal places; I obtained 8.36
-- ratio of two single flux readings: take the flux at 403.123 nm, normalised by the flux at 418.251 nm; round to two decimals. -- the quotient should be 0.92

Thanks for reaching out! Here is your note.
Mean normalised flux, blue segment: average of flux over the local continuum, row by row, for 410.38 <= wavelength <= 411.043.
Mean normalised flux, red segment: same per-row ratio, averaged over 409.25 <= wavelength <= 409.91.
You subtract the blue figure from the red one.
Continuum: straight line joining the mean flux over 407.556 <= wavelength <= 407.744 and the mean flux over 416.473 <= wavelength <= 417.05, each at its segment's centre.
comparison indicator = 0.056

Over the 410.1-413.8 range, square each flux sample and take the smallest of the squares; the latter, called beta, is 47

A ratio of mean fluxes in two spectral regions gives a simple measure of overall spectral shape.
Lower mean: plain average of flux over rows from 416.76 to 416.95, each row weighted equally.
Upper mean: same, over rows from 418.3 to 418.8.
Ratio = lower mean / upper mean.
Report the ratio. 0.99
